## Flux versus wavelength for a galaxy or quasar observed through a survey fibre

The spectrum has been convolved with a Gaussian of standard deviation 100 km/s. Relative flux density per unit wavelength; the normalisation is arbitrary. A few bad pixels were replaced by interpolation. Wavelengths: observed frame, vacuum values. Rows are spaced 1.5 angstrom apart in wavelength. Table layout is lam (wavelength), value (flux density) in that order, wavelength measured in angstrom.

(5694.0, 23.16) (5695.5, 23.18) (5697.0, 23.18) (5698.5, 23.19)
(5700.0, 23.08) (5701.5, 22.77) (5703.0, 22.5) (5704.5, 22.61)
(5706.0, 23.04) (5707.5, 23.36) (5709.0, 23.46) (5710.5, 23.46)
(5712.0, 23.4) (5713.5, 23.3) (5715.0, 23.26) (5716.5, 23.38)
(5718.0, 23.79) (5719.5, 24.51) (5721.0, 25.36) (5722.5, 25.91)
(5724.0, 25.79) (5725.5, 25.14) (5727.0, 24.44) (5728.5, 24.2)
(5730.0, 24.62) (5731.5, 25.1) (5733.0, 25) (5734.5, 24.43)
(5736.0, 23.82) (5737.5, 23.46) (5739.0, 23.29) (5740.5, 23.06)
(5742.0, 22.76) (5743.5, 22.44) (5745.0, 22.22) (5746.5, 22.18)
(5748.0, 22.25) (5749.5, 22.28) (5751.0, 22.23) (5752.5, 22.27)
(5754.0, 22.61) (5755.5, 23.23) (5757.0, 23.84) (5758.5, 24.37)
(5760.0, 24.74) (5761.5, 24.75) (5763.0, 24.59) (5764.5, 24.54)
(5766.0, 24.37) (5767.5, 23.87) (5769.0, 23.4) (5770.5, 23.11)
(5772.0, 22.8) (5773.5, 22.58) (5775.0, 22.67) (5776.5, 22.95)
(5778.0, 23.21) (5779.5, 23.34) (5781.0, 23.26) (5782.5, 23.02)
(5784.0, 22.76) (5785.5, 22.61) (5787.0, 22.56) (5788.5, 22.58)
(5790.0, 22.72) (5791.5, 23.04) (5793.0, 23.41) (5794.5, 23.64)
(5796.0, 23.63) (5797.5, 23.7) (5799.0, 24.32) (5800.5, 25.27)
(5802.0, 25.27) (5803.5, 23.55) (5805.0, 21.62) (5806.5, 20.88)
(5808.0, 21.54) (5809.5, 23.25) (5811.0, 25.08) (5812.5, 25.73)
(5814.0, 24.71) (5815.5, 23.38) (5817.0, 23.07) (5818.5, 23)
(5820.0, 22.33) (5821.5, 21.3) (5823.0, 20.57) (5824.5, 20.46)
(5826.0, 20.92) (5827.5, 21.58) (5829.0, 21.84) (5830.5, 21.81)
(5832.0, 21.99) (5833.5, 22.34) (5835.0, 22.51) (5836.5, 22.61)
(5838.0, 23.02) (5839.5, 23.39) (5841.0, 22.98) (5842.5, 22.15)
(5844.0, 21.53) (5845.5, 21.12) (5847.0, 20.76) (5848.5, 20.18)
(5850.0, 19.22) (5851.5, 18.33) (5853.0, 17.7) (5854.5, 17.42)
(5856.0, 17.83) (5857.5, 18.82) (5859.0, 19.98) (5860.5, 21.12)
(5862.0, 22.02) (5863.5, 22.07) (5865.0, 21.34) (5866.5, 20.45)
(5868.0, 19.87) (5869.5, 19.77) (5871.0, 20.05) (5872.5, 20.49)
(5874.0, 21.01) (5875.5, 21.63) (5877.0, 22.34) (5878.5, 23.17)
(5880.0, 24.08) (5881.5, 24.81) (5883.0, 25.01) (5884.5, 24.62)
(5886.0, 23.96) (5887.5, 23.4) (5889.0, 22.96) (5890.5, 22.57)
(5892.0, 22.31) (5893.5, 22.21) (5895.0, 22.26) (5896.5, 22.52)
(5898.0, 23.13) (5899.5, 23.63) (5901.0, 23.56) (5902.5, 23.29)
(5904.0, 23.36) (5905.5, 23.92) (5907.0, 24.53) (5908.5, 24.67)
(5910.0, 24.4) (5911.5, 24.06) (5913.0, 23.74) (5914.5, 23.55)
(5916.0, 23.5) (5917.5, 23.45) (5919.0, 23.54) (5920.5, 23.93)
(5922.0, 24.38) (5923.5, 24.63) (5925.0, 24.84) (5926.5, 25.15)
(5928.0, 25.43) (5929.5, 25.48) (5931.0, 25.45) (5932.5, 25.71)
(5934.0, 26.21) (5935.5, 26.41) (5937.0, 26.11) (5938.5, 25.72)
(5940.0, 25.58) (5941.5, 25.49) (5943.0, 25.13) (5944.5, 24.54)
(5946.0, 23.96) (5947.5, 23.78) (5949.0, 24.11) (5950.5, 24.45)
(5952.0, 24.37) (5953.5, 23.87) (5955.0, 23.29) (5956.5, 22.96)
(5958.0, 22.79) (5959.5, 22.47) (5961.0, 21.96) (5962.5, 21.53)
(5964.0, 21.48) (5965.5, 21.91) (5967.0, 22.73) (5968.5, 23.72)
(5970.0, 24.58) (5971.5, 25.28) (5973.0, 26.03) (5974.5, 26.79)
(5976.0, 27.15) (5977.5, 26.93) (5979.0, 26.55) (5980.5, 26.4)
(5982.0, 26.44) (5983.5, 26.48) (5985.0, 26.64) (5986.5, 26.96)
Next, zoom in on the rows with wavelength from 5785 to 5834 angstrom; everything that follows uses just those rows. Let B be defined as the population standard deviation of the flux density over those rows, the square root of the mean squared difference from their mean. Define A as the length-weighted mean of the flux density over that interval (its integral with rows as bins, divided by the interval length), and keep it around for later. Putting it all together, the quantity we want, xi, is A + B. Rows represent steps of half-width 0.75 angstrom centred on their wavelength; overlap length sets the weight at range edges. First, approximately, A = 22.8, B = 1.4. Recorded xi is 24.2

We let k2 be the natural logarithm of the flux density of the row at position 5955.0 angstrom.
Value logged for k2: 3.15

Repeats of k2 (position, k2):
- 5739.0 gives 3.15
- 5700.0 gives 3.14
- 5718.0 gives 3.17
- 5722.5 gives 3.25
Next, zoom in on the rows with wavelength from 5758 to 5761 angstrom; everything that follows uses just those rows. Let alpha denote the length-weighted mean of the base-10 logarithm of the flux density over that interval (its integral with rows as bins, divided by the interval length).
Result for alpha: 1.39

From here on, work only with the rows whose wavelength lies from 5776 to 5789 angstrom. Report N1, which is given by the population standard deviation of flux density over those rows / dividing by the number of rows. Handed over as 0.3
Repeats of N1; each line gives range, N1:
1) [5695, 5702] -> 0.2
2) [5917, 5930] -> 0.7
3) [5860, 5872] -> 0.9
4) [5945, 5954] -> 0.2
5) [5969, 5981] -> 0.8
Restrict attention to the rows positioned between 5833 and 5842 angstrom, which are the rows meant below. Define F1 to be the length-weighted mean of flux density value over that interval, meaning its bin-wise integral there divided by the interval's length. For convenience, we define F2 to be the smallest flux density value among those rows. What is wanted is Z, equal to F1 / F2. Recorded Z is 1.02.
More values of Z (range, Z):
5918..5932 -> 1.05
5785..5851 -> 1.17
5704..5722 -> 1.04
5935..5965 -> 1.12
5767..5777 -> 1.02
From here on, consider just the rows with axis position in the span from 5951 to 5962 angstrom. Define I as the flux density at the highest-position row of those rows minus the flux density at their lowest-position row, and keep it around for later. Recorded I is -2.4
